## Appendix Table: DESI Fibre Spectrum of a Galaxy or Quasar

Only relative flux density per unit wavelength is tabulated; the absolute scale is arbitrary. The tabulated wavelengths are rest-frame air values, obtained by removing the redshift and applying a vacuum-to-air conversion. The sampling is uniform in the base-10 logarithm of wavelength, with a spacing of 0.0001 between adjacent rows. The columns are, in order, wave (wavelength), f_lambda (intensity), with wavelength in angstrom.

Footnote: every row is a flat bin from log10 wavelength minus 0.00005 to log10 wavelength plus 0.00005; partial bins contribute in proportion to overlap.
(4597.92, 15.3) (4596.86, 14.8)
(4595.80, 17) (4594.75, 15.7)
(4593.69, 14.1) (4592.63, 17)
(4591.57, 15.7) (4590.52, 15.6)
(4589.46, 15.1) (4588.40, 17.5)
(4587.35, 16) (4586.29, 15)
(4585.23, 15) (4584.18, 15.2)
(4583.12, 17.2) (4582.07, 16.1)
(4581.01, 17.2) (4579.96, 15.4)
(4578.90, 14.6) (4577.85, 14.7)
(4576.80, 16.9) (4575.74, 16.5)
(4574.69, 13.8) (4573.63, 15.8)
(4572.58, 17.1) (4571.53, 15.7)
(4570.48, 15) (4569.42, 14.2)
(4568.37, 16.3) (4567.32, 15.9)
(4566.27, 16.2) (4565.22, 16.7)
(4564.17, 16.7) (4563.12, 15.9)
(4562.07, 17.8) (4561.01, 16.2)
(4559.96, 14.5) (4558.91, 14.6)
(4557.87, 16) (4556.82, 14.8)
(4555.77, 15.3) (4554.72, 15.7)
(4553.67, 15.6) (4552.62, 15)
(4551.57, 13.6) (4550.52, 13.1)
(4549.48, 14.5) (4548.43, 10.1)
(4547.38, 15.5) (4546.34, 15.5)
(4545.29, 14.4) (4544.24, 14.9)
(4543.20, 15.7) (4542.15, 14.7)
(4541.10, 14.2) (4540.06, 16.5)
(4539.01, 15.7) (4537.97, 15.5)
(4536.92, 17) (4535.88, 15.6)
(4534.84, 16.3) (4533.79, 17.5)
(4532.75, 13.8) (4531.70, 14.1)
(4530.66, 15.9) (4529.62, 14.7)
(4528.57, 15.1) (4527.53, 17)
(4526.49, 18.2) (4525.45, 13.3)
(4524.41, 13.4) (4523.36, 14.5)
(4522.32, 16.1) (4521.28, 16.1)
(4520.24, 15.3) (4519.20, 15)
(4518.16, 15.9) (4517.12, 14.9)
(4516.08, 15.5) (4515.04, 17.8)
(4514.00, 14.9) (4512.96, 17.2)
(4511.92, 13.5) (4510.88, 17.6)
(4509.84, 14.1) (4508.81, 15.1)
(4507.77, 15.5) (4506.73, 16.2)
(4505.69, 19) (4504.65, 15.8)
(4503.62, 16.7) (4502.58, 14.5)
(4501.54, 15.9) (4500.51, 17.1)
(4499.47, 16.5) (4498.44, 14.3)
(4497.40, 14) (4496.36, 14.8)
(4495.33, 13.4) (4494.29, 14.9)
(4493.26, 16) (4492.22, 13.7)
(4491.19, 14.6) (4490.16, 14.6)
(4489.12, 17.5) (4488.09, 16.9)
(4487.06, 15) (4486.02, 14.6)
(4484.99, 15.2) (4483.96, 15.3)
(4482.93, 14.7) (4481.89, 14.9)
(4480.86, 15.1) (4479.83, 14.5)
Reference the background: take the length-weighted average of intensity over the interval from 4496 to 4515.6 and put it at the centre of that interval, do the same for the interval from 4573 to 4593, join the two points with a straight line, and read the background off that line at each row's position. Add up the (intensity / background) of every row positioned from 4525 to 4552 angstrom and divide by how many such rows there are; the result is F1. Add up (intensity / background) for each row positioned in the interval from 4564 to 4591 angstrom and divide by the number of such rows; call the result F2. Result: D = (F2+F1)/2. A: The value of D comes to 0.978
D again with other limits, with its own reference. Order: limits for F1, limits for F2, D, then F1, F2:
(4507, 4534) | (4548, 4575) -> 0.971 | 0.978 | 0.96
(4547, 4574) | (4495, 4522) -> 0.978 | 0.968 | 0.99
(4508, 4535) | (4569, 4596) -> 0.988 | 0.980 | 1.00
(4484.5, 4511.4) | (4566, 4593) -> 0.990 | 0.981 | 1.00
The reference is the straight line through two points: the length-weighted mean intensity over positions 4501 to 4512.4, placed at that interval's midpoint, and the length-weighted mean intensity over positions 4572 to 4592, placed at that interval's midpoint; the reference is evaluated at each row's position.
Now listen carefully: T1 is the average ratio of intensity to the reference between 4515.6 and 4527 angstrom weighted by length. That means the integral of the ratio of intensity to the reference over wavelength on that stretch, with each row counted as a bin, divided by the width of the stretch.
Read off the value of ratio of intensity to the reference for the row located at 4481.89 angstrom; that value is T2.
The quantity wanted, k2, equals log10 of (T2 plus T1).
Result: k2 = 0.280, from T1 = 0.97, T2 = 0.94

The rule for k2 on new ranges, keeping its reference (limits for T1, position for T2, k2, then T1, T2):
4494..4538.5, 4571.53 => 0.296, 0.98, 0.99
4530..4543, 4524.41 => 0.263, 0.98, 0.85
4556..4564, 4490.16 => 0.282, 0.99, 0.92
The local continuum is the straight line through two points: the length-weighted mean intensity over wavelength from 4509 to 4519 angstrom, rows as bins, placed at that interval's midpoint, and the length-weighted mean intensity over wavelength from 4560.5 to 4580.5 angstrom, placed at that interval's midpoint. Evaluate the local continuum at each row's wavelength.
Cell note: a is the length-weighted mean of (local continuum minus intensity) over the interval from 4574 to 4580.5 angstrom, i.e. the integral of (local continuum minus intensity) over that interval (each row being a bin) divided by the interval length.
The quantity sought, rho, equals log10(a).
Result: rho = -0.26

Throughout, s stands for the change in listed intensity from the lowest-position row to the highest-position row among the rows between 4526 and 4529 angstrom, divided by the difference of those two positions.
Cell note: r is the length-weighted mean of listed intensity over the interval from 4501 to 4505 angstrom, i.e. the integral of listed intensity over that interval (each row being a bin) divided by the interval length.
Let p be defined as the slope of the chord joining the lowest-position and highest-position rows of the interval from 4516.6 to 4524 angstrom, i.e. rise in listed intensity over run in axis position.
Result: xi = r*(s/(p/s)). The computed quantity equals -546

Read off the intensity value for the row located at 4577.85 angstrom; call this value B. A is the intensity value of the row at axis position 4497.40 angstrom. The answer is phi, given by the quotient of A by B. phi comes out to 0.95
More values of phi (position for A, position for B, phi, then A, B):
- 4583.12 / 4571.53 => 1.10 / 17.2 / 15.7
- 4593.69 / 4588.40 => 0.81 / 14.1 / 17.5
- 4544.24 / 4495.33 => 1.11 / 14.9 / 13.4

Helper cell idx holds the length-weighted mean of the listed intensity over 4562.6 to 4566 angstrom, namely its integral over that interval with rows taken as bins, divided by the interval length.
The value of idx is 16.4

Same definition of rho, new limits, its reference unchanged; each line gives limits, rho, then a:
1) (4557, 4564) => -2.72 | 0.00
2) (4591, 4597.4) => -0.65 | 0.23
